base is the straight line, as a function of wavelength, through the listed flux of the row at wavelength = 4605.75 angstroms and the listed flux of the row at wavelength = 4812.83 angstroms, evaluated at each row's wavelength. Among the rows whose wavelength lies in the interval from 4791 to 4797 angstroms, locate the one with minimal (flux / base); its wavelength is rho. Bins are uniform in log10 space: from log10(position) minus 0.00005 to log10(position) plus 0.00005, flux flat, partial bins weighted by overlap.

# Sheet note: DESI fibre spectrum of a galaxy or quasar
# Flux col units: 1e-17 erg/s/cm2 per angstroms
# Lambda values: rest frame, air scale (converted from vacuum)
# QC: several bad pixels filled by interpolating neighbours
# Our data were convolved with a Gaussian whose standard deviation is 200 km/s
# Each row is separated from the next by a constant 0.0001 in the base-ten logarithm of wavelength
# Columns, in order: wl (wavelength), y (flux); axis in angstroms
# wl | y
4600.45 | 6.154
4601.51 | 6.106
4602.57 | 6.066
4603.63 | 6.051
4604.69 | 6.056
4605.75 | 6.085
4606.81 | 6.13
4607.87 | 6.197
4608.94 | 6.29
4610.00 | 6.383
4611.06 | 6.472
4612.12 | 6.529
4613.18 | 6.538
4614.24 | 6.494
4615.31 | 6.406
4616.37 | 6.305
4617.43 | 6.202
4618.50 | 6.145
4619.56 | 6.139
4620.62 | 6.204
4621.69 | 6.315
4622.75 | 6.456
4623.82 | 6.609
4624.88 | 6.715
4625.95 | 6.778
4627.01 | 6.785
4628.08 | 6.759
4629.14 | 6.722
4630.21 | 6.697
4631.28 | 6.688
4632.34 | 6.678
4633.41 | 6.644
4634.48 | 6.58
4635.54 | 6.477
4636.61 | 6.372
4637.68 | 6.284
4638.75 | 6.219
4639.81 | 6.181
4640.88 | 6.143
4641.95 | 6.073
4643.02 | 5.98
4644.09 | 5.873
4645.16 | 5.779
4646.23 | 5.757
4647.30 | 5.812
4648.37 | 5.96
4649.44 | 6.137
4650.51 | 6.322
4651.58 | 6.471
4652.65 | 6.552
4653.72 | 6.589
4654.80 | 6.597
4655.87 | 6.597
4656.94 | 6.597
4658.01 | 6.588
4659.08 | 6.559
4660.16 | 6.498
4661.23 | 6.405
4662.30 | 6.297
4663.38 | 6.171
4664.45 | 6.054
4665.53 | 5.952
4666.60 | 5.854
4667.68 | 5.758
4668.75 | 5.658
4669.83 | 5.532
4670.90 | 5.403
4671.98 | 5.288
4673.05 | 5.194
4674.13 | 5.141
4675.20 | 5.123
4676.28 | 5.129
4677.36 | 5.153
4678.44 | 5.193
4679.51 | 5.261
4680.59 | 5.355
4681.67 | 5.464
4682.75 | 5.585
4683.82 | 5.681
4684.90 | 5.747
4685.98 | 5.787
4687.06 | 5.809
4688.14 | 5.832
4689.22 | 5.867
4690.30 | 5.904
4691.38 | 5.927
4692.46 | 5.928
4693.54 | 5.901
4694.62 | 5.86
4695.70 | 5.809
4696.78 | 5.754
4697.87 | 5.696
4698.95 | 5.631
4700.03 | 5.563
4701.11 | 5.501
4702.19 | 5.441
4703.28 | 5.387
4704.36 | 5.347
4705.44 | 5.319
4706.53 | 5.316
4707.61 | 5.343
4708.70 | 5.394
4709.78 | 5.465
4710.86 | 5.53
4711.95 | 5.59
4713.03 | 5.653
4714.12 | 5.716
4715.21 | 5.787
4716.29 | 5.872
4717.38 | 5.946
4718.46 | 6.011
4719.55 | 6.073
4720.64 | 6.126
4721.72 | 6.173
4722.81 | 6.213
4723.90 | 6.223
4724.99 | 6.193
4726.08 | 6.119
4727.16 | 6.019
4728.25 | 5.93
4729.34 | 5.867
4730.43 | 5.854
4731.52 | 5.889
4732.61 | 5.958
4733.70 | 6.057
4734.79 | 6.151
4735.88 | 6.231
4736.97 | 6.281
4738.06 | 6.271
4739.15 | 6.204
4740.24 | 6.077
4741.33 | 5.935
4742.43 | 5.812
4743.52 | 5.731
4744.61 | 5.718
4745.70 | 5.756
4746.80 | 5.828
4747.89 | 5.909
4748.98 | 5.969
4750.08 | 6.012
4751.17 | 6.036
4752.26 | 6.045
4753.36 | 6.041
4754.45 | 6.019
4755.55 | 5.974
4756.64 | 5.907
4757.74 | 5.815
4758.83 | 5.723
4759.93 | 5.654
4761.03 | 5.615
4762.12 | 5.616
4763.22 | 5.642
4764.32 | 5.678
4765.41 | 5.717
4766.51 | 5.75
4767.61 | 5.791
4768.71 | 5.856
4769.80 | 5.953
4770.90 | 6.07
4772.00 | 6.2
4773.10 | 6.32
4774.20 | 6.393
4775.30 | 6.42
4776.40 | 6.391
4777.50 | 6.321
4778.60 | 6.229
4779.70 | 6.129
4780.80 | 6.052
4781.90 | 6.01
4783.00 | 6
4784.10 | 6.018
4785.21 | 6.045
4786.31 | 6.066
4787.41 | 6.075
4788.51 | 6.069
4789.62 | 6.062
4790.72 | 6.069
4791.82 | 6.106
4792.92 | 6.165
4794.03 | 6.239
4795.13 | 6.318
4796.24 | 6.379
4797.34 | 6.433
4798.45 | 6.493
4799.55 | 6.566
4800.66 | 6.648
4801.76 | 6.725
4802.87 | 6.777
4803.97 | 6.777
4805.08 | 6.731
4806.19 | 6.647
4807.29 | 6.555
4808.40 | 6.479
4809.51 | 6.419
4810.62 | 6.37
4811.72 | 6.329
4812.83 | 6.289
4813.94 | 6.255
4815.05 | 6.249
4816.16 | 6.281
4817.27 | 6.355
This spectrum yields 4791.82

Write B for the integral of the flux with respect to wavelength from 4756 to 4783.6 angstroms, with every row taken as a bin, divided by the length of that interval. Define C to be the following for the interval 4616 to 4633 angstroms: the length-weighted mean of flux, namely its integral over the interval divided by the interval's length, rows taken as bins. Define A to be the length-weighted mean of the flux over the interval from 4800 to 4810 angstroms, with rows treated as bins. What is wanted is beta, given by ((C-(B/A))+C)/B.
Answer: 2.03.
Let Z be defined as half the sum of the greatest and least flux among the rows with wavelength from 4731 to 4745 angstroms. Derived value 6.0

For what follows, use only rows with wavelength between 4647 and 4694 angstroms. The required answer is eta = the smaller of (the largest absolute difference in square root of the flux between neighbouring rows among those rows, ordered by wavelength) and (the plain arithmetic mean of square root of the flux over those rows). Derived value 0.037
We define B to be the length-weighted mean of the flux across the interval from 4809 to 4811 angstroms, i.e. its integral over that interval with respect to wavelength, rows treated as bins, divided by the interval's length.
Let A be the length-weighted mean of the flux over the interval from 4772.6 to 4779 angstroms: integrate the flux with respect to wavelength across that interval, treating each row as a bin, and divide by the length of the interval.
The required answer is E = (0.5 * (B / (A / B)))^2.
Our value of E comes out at 10.3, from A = 6.3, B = 6.4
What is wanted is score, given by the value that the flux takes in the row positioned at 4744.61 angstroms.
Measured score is 5.718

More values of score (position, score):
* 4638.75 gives 6.219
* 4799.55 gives 6.566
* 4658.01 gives 6.588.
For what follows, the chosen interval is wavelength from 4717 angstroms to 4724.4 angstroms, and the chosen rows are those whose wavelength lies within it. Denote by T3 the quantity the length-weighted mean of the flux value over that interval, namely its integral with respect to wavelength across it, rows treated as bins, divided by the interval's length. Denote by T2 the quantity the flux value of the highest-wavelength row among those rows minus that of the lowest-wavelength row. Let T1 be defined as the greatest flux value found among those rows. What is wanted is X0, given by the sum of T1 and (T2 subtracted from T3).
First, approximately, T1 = 6.223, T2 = 0.3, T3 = 6.11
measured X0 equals 12.06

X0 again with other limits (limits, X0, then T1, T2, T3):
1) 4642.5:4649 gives 11.86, 5.98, 0.0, 5.86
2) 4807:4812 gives 13.21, 6.555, -0.2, 6.43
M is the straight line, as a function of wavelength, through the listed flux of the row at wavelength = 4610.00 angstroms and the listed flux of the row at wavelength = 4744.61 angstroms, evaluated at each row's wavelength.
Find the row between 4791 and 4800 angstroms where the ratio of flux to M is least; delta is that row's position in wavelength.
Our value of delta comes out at 4791.82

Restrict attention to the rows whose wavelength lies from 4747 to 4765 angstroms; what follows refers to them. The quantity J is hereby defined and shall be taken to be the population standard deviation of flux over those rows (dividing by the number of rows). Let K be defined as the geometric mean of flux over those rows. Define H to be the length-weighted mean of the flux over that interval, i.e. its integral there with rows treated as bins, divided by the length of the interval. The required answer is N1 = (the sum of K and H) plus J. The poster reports 11.9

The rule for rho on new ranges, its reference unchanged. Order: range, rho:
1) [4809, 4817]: 4815.05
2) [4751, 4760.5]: 4759.93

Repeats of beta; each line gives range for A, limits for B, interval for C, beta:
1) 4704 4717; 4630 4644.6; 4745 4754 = 1.69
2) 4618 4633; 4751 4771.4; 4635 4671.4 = 1.96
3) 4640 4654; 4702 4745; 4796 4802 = 2.07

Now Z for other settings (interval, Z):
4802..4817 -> 6.5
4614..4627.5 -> 6.5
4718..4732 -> 6.0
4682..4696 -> 5.8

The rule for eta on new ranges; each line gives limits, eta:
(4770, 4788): 0.026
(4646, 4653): 0.037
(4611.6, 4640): 0.030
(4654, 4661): 0.012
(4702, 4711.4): 0.015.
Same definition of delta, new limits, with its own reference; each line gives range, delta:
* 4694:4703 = 4702.19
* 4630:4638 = 4637.68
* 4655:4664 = 4663.38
